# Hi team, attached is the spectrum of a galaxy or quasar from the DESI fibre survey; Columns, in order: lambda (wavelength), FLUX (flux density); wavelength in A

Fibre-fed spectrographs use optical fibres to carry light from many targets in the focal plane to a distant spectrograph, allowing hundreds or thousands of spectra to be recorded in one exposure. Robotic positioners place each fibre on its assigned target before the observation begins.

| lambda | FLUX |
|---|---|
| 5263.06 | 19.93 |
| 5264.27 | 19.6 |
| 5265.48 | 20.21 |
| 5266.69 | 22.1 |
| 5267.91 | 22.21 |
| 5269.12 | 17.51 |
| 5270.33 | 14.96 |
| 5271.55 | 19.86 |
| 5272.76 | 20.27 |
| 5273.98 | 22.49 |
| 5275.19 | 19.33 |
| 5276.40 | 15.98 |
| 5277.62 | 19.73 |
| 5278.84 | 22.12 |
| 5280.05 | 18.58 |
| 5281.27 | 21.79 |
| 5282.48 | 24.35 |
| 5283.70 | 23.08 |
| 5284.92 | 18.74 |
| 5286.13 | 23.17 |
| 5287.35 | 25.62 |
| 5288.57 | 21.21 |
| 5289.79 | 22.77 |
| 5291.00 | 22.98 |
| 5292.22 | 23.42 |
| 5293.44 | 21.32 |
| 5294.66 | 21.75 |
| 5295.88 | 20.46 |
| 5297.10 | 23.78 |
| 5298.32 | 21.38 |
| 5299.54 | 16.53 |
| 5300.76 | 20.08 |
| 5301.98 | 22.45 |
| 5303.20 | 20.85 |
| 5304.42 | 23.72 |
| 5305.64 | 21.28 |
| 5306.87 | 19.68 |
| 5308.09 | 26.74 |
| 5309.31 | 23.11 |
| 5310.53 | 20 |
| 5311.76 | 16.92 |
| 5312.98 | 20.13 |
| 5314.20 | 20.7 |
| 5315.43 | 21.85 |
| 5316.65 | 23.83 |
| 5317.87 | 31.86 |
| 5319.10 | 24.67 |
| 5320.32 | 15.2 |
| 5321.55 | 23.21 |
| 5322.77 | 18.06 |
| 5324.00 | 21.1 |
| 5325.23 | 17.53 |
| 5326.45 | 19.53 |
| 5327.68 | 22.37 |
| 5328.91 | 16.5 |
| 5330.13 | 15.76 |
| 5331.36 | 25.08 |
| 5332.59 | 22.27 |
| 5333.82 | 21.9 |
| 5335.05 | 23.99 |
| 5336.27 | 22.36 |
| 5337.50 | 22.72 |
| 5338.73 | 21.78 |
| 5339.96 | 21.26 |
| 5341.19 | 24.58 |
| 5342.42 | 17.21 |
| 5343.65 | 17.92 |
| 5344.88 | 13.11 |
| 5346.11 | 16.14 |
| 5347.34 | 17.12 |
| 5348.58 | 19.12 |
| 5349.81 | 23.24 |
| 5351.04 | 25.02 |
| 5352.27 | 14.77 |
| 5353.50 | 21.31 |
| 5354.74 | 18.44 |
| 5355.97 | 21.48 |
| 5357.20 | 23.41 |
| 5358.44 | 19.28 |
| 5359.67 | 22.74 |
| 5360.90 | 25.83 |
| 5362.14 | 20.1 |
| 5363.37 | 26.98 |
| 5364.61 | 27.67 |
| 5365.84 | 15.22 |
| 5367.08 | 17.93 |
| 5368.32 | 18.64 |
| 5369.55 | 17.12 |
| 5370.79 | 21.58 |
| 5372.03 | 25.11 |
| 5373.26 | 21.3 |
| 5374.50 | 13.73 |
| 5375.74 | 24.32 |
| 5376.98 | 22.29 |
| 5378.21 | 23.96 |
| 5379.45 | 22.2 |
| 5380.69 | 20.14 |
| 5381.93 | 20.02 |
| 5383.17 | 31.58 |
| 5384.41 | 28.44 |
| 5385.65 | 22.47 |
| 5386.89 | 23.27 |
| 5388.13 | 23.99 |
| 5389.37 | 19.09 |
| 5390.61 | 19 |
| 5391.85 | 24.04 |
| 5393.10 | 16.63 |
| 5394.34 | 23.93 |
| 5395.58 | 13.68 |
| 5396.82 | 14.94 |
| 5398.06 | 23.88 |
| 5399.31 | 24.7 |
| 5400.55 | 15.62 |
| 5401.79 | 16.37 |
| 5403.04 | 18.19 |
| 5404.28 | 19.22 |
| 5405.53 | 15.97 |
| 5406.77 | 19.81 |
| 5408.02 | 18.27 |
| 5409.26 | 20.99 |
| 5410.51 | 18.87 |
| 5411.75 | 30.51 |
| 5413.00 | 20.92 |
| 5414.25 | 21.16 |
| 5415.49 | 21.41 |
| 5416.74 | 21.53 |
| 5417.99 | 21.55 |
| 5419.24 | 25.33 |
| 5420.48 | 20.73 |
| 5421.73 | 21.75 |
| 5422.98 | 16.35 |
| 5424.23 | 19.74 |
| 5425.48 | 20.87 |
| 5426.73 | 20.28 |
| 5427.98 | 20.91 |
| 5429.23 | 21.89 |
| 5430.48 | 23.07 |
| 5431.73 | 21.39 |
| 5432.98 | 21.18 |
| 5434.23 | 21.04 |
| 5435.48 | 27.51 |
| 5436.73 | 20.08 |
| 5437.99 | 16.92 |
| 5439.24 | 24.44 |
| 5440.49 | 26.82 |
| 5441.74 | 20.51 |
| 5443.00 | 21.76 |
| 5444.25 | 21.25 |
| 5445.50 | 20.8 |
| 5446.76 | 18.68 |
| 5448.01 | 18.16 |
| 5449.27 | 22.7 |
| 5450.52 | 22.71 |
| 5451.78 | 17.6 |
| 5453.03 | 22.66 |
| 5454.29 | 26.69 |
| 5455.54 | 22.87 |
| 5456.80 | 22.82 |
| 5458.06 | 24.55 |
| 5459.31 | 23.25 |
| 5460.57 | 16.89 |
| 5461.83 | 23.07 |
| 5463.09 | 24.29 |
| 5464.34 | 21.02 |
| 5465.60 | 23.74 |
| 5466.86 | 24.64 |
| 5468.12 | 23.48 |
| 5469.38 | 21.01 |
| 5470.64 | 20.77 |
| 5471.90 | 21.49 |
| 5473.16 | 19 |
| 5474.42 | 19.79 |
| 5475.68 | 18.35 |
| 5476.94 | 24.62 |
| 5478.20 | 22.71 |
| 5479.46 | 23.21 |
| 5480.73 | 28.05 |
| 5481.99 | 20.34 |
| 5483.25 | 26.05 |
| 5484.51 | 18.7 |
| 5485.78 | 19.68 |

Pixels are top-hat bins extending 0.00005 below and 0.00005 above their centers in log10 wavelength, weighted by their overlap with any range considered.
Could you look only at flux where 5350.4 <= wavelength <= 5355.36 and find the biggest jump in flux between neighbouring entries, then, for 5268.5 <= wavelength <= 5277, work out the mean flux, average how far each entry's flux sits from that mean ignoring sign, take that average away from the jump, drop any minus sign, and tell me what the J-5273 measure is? 8.1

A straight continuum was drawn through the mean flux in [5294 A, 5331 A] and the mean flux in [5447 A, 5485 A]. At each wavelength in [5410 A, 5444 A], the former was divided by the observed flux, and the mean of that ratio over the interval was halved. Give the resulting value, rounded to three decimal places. 0.510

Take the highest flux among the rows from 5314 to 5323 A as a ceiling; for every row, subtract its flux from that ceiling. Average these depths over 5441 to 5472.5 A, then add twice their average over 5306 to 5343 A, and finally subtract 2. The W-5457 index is 28.9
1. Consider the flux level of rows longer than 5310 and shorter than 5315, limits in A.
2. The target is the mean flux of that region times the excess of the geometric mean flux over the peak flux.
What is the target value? -26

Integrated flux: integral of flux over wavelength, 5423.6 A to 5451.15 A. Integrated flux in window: 592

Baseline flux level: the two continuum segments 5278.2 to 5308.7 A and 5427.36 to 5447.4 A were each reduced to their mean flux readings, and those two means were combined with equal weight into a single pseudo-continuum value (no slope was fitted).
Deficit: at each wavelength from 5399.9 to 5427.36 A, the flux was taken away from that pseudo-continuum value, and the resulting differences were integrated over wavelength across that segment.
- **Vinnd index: 44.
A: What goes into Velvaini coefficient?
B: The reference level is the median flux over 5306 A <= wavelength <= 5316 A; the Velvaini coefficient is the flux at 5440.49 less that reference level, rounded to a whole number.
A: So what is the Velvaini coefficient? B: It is 6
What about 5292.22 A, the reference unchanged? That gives 3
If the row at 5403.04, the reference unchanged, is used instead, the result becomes -2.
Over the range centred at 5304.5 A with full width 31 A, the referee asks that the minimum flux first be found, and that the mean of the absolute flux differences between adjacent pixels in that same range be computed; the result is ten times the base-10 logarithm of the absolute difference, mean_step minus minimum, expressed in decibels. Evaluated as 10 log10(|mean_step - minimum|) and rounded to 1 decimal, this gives 11.4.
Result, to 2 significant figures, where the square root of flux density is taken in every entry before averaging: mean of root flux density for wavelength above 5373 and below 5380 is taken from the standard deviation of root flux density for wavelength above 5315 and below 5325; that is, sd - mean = -4.1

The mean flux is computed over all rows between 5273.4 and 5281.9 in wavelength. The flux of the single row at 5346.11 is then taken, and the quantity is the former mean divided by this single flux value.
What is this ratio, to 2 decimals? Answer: 1.24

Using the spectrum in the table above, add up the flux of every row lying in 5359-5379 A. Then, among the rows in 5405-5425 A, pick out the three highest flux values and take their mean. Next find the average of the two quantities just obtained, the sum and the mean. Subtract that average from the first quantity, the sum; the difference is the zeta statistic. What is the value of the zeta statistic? 159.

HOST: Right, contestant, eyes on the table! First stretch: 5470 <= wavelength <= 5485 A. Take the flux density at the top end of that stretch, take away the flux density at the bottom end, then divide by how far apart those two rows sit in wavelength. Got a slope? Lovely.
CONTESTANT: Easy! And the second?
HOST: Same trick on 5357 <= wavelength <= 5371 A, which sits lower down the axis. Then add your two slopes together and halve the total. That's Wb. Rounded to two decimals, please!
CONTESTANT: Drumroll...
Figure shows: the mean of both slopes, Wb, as -0.14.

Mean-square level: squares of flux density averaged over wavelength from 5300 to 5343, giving 470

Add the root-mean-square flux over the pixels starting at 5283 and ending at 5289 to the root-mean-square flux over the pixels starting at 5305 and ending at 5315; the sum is 44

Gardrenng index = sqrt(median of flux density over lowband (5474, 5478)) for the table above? 4.45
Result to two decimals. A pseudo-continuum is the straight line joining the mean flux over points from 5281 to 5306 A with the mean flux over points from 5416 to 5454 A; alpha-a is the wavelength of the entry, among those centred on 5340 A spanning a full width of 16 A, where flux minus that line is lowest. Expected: 5344.88 A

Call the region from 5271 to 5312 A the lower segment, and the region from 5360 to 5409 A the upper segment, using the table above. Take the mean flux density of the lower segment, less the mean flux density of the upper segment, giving 0.4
